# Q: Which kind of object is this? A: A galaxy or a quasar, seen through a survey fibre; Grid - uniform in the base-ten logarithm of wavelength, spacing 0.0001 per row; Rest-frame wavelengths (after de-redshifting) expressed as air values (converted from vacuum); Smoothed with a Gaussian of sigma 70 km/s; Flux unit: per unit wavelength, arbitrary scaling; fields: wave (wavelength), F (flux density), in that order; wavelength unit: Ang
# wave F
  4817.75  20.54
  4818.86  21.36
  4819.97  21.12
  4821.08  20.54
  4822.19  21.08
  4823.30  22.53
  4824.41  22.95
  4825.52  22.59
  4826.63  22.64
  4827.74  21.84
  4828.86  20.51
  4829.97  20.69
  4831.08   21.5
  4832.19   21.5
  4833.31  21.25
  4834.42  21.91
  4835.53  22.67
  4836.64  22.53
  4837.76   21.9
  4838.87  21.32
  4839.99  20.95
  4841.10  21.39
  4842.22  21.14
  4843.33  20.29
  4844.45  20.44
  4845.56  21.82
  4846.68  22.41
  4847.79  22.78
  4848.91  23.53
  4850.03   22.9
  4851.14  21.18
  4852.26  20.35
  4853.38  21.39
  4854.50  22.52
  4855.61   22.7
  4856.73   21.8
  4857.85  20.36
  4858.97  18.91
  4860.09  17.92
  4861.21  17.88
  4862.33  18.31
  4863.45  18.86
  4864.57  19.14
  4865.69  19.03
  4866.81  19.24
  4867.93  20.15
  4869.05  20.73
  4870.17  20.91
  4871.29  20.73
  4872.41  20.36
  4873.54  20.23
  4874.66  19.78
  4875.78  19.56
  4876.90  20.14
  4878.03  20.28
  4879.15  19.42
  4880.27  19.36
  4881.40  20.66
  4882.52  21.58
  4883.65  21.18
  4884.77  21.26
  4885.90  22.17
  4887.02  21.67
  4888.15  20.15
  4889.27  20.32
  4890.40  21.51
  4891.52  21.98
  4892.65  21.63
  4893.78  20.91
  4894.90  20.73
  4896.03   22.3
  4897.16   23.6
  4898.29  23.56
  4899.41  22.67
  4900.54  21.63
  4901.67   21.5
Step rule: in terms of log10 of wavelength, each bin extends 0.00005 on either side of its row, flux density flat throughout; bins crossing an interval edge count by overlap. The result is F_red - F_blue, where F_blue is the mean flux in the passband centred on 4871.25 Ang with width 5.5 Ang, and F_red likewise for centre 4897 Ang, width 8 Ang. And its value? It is 1.6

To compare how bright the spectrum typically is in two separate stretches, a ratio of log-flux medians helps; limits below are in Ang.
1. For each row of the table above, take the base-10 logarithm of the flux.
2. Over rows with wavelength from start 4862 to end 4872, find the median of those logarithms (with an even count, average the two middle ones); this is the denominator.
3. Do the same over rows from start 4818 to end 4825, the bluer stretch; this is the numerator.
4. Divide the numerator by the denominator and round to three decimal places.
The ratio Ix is 1.033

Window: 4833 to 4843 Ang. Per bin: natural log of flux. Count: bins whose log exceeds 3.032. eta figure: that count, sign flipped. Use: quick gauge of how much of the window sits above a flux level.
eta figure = -9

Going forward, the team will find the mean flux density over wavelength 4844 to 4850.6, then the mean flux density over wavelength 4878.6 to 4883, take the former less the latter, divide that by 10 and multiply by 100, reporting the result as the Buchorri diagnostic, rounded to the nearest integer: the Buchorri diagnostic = 21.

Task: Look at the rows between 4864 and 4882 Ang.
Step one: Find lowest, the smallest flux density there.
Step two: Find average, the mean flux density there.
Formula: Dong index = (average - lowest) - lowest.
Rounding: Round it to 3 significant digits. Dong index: -18.1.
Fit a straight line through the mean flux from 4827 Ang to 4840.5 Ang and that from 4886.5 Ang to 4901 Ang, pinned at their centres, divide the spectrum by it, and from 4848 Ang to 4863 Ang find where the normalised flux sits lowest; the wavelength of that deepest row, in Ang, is 4861.21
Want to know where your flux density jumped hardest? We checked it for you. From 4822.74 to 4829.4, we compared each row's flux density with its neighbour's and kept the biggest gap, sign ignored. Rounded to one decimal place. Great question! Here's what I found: 1.3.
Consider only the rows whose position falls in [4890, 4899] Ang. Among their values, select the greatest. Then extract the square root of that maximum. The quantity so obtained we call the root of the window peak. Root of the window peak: 4.86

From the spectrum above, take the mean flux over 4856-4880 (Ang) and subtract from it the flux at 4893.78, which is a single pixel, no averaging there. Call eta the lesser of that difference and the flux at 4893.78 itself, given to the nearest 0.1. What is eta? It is -1.2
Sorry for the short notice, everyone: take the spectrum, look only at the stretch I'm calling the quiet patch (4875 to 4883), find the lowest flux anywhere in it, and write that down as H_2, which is 19.36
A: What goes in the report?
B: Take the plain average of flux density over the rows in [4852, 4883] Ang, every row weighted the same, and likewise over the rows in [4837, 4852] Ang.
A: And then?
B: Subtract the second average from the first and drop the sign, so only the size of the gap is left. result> 1.6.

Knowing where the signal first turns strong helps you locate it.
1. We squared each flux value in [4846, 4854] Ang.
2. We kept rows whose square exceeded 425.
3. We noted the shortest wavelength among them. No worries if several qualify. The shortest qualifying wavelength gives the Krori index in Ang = 4846.68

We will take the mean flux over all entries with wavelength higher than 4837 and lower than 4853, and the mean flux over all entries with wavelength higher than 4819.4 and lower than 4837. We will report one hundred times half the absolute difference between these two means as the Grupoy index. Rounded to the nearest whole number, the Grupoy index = 7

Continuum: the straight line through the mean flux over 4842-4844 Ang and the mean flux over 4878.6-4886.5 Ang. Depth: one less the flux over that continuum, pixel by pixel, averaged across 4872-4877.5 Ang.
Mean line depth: 0.04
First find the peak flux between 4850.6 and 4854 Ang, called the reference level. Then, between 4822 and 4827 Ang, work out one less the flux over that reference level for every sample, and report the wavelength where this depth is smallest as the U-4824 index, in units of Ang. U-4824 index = 4824.41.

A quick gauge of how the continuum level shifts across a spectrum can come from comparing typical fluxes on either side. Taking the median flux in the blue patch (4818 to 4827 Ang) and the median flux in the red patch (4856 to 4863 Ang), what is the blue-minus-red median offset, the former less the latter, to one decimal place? 3.3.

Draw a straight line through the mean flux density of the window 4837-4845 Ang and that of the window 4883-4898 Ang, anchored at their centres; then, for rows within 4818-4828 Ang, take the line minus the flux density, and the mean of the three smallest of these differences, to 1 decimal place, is -1.8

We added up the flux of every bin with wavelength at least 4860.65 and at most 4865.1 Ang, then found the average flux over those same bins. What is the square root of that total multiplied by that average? 37.1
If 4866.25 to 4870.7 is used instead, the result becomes 40.5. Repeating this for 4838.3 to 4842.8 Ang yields 42.4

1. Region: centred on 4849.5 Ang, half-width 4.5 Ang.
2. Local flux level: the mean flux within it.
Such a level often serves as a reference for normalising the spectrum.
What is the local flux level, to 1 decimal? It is 22.0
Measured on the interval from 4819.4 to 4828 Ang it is 21.9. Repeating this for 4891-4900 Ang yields 22.2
